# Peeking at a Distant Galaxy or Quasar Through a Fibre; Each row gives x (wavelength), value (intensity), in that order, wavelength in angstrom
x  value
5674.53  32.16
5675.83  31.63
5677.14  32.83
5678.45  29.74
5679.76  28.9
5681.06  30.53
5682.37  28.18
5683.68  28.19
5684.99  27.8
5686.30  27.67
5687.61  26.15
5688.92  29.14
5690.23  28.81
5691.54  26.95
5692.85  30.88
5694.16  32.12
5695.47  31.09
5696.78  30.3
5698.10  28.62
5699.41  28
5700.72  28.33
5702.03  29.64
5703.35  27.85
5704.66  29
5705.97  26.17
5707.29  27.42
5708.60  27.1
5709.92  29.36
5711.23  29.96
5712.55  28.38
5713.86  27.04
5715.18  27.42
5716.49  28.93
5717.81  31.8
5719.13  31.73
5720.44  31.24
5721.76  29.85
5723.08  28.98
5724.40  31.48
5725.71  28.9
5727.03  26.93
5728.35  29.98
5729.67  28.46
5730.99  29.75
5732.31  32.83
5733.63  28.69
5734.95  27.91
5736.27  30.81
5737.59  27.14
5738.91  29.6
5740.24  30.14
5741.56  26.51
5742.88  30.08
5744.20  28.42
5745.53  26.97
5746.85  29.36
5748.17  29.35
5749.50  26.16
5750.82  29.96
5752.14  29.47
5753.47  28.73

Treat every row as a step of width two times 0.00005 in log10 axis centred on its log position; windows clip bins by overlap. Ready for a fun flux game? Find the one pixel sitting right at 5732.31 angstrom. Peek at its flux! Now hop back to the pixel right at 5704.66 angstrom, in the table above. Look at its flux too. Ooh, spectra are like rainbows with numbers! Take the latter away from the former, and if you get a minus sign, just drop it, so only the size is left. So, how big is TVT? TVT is 3.8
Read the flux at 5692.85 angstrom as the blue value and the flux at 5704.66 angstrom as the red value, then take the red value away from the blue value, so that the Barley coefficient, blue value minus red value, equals 1.9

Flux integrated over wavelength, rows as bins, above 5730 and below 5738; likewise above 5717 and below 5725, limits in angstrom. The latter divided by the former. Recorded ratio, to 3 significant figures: 1.04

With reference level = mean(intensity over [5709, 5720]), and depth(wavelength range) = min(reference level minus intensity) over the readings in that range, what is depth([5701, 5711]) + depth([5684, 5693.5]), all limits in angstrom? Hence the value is -1.9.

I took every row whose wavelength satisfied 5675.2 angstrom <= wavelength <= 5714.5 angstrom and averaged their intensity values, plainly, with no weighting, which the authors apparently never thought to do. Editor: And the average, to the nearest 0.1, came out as 28.9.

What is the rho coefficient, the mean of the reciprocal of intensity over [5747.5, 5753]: 0.0349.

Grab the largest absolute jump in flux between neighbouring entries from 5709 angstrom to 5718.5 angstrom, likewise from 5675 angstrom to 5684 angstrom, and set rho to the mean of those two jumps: 3.0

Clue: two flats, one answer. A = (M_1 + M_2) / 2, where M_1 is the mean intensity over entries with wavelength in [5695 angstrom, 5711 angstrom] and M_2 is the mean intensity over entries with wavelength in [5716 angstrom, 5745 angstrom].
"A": 29.1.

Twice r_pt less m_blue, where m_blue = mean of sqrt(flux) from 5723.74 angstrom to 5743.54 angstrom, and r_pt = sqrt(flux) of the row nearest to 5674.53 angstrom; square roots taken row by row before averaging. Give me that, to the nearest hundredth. 5.93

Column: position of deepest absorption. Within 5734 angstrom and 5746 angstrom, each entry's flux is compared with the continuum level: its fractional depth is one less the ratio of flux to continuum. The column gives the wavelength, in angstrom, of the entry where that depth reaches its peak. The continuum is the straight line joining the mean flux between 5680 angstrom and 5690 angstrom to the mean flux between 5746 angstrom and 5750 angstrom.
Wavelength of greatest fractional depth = 5741.56 angstrom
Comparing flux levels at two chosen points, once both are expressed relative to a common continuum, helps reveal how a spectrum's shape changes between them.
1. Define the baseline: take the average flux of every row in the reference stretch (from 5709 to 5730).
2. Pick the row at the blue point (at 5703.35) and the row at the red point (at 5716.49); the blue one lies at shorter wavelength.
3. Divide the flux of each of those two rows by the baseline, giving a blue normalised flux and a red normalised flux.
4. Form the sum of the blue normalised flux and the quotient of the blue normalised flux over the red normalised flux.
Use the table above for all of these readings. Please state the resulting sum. 1.91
